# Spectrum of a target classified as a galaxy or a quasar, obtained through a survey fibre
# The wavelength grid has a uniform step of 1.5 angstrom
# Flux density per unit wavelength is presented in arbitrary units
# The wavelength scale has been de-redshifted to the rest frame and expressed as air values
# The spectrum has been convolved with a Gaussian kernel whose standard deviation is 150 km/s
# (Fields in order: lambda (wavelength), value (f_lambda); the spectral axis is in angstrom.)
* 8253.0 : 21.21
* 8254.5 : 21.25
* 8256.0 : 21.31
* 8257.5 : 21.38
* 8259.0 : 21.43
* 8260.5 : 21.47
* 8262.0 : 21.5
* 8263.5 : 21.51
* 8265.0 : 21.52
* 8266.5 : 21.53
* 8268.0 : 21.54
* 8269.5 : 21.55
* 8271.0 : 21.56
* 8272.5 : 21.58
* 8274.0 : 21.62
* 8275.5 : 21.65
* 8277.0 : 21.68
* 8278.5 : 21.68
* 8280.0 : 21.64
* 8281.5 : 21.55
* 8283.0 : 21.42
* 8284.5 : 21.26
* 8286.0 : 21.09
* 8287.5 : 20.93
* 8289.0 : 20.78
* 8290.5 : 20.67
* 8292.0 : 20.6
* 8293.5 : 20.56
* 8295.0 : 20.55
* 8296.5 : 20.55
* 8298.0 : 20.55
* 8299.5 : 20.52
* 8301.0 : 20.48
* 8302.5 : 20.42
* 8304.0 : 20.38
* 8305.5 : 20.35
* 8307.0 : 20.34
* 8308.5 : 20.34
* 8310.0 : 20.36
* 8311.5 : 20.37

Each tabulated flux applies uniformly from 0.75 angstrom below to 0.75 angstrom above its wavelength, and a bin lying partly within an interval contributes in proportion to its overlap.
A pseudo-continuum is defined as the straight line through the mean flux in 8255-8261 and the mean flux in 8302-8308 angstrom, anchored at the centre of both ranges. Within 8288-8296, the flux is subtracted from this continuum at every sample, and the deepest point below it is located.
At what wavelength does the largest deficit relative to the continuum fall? 8293.5 angstrom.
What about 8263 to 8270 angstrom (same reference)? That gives 8263.5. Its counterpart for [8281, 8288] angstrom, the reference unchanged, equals 8287.5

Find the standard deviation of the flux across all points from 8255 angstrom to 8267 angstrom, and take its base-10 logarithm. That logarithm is -1.1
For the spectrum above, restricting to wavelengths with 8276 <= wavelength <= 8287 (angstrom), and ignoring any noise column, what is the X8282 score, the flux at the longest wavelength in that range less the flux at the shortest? -0.59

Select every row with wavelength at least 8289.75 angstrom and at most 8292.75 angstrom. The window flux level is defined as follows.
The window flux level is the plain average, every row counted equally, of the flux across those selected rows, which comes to 20.6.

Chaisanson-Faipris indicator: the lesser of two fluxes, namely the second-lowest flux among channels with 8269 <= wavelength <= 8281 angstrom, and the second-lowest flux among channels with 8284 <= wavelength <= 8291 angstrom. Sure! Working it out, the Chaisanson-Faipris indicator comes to 20.8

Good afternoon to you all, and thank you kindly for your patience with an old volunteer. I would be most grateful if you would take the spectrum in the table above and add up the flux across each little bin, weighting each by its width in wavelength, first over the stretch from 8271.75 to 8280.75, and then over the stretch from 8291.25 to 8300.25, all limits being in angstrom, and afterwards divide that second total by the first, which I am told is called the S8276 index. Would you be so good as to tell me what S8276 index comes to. 0.950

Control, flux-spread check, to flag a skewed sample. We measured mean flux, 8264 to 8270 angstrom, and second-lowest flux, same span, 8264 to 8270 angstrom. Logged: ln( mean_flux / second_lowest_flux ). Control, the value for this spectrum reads 0.0002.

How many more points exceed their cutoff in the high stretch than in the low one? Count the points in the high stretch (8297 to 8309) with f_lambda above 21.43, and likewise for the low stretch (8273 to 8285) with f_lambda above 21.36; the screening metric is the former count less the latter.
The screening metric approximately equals -7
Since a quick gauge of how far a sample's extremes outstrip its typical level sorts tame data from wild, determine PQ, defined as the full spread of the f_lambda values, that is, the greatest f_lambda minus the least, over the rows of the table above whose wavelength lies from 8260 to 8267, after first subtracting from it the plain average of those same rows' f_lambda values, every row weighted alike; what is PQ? -21.4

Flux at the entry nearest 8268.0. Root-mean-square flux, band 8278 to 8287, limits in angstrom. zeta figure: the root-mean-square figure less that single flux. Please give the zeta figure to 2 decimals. -0.10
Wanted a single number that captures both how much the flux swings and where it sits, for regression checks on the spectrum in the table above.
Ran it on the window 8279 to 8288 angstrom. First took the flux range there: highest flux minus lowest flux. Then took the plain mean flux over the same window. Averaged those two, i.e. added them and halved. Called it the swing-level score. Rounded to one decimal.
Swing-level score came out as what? 11.0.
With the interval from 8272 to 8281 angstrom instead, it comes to 10.9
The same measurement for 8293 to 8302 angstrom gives 10.3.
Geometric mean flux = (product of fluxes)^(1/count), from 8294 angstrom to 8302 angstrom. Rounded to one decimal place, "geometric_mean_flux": 20.5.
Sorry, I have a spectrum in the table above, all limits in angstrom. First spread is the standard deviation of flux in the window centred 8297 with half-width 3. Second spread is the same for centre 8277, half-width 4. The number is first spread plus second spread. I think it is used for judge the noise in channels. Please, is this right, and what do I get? 0.04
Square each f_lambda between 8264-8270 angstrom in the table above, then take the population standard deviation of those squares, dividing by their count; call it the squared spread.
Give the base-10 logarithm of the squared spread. -0.32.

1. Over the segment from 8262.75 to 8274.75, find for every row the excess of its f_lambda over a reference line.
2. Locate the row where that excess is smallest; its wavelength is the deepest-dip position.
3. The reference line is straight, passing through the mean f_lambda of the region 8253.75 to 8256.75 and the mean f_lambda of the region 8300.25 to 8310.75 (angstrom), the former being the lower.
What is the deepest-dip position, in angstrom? 8263.5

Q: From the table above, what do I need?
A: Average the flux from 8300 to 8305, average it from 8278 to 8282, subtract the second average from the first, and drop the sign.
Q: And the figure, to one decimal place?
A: 1.2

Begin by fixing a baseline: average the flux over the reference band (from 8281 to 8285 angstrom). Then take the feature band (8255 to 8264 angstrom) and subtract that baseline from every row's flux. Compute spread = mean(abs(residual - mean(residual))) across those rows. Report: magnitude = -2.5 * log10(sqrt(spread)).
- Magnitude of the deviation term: 1.5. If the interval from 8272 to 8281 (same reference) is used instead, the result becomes 1.9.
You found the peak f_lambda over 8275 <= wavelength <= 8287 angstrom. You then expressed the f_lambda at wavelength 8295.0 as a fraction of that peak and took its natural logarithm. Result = -0.054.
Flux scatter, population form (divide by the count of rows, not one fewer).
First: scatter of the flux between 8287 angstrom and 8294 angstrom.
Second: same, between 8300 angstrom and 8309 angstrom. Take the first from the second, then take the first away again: -0.22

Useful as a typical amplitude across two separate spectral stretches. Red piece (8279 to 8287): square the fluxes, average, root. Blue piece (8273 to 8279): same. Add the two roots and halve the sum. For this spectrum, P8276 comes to 21.5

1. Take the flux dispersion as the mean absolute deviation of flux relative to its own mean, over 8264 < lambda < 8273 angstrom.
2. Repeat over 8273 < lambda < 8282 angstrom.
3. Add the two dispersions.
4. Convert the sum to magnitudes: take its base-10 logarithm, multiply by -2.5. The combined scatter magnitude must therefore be 3.23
